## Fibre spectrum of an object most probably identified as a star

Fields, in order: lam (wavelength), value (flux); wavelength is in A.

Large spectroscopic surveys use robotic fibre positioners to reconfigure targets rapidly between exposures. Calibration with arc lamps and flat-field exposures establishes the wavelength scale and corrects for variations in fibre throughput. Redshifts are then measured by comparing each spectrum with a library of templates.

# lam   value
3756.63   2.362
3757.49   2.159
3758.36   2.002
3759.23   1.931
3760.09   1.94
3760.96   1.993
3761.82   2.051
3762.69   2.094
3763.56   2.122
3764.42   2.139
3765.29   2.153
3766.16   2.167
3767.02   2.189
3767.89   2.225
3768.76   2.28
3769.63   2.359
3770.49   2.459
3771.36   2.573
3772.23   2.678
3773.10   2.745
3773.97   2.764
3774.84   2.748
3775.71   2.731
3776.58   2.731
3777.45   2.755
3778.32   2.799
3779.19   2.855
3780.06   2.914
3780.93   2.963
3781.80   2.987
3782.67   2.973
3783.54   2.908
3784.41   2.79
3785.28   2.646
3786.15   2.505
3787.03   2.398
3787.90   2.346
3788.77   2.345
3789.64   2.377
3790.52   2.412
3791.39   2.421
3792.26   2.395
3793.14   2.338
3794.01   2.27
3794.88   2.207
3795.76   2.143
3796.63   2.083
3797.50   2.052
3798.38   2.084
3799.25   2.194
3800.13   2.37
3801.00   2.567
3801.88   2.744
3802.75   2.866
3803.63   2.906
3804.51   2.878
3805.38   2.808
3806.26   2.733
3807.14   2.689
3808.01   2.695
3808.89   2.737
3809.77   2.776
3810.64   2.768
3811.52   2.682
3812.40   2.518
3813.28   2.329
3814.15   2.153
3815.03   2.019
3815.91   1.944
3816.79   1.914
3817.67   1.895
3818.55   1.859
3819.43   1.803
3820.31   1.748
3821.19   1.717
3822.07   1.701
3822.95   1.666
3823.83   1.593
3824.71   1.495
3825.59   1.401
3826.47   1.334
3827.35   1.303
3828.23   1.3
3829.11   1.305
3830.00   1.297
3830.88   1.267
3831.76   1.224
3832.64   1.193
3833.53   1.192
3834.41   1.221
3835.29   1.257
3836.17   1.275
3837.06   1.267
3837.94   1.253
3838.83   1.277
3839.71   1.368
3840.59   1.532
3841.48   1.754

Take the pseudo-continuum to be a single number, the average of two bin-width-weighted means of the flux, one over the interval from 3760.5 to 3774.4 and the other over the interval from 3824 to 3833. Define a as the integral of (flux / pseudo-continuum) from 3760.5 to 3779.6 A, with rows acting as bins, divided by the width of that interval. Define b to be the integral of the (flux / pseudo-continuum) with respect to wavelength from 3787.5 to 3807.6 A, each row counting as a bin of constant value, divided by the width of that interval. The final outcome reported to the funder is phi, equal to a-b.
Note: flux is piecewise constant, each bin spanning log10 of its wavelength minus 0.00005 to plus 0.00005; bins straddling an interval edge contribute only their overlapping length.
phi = 0.0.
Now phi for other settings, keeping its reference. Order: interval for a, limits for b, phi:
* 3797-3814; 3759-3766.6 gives 0.3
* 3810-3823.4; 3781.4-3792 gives -0.3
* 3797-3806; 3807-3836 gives 0.4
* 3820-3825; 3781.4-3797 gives -0.5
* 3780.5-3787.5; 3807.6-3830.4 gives 0.5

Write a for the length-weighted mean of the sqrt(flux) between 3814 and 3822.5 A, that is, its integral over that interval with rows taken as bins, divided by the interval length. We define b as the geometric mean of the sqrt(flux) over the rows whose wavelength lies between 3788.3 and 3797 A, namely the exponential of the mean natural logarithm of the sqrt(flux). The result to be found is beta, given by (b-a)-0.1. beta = 0.05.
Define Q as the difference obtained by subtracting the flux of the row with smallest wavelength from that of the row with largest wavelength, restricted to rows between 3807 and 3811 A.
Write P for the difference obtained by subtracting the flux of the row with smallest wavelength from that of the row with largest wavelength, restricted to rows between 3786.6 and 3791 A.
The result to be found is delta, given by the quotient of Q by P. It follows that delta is 6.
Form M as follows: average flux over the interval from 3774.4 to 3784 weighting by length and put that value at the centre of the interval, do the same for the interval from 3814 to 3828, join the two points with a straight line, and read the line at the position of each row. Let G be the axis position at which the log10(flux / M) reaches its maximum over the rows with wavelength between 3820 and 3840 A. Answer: 3839.71 A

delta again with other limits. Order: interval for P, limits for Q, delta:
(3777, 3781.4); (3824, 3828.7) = -1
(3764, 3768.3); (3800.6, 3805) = 4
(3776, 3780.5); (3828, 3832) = 0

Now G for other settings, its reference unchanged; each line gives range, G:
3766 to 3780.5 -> 3780.06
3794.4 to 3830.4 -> 3810.64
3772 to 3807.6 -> 3804.51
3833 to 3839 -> 3838.83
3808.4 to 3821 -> 3810.64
